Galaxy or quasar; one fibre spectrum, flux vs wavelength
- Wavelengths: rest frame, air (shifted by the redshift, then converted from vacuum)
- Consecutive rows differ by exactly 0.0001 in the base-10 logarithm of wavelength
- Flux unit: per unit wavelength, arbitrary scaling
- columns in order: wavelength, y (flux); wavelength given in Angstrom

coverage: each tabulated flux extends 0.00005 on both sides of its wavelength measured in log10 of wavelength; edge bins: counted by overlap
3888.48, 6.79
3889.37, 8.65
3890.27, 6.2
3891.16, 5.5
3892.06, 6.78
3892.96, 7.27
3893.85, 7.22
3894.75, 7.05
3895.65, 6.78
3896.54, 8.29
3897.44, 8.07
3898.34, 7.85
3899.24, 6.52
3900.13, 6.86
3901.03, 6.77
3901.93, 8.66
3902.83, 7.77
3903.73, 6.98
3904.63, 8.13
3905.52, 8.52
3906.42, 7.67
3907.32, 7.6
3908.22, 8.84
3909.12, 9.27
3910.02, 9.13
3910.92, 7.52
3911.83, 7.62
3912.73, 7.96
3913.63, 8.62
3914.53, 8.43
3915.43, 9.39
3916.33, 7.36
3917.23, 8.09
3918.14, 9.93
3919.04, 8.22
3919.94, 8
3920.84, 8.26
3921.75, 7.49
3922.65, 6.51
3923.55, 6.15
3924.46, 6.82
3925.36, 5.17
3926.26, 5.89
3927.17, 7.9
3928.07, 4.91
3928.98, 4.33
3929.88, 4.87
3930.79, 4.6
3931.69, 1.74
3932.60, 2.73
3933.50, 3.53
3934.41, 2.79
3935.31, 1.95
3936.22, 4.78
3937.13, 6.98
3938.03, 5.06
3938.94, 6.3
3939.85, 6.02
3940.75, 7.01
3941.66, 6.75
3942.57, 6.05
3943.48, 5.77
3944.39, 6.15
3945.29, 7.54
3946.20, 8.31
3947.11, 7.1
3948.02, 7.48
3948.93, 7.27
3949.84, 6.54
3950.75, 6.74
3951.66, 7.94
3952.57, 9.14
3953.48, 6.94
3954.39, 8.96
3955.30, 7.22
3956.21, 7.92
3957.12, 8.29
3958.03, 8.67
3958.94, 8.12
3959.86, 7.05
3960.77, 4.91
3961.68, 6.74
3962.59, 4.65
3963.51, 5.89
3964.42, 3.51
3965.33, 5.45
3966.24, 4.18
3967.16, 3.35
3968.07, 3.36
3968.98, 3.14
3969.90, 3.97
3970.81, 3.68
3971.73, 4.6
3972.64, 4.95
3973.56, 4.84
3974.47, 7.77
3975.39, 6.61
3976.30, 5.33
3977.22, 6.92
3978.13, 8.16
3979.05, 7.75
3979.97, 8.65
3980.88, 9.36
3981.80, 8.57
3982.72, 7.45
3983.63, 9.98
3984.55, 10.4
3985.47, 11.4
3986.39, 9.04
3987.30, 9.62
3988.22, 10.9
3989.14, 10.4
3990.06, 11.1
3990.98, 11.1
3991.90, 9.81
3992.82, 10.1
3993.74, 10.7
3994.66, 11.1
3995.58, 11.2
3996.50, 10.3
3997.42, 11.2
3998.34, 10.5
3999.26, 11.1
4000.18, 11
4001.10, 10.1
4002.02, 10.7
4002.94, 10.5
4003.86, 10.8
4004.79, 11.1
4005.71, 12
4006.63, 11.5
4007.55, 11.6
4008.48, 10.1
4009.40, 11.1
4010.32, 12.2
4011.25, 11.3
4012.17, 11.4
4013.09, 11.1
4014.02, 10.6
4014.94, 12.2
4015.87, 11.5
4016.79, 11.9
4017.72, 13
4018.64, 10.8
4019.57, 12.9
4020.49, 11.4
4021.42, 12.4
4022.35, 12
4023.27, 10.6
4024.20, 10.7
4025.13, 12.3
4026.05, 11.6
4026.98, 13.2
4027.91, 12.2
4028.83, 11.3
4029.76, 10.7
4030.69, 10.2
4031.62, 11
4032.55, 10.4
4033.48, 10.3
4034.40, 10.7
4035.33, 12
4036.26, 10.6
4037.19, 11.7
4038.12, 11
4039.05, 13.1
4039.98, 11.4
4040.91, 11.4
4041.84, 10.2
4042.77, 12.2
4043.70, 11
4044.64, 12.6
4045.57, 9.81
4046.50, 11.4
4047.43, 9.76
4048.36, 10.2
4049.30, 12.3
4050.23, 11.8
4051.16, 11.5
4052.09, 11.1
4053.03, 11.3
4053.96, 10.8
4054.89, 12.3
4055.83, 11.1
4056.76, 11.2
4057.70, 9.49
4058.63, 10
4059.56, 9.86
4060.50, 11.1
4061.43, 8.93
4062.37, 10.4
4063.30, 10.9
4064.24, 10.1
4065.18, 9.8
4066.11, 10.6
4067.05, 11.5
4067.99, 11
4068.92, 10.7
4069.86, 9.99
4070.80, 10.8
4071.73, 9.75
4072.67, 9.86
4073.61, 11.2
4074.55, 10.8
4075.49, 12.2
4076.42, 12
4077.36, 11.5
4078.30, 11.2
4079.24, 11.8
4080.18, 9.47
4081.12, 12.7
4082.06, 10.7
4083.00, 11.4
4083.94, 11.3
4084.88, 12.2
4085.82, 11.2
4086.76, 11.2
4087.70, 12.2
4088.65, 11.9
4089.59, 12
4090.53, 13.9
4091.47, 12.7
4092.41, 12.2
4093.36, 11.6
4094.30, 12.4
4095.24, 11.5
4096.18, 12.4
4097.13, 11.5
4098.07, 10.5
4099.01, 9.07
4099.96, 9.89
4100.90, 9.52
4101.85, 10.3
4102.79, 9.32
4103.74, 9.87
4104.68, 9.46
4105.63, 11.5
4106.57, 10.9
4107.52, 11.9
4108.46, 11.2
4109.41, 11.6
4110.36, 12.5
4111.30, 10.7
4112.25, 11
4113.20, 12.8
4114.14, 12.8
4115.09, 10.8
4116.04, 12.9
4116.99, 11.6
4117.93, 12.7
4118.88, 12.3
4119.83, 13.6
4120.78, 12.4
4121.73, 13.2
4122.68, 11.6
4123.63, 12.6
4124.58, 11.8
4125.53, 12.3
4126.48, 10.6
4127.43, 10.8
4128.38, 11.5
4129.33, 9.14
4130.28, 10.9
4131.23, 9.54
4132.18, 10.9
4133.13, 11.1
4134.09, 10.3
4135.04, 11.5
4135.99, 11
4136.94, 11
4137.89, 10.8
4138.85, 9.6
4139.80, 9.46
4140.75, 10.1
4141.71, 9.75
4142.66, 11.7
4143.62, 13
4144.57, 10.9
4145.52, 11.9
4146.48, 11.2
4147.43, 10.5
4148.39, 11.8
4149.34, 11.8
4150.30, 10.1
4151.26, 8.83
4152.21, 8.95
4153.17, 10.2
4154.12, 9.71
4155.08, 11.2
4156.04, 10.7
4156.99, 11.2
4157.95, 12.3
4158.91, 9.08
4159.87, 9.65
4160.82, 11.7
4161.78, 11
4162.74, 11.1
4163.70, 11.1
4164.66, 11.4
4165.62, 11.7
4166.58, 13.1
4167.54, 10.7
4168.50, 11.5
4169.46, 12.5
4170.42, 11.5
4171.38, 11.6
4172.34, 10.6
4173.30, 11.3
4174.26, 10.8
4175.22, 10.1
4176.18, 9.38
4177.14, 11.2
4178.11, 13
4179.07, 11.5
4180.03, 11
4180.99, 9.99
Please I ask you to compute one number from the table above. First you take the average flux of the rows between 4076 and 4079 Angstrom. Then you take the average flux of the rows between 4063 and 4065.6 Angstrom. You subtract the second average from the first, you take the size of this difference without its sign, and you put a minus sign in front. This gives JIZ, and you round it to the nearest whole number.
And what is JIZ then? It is -1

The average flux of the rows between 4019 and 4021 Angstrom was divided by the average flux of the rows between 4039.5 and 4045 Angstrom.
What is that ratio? 1.06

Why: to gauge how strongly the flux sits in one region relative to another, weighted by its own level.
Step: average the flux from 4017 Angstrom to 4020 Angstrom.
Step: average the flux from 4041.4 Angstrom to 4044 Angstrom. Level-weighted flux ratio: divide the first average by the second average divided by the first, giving 13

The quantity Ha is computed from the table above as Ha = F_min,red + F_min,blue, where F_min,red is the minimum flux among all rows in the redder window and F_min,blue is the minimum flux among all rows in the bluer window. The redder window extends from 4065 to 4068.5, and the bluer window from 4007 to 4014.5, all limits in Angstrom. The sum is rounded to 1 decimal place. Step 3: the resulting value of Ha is 19.9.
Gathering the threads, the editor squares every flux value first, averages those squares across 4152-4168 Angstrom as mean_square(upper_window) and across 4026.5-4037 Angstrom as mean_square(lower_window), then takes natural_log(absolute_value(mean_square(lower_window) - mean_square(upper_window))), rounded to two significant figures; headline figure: 1.7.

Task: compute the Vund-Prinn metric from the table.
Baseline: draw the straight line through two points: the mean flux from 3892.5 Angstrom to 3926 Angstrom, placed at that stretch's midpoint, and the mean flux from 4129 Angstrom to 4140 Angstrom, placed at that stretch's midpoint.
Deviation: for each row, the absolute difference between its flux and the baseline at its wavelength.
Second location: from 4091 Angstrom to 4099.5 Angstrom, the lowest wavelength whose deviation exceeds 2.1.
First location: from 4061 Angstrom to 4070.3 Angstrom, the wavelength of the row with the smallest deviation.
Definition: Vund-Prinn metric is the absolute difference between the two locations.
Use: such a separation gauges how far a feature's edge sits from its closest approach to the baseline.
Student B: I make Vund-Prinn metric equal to 26.3 Angstrom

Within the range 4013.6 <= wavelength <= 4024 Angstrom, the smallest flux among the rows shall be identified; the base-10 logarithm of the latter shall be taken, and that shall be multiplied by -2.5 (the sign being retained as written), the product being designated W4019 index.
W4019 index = -2.56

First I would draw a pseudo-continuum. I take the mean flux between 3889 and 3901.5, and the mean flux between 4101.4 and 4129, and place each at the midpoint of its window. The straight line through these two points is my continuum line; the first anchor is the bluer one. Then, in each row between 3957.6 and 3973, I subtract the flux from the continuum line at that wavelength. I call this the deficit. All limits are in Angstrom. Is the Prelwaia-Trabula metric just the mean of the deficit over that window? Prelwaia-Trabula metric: 3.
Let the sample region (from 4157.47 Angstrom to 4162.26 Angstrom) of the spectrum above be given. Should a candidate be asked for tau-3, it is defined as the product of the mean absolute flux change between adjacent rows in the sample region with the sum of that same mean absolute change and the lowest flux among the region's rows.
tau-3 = 18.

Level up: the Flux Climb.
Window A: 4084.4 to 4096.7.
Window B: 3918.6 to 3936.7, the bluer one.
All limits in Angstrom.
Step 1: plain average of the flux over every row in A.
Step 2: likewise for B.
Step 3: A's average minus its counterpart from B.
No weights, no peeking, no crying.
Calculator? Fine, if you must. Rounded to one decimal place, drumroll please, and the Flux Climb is 6.8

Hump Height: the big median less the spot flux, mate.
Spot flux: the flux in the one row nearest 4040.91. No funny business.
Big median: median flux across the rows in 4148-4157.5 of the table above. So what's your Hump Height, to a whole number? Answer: -1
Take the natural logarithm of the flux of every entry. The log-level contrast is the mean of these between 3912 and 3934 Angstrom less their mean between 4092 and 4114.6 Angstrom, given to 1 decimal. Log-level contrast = -0.6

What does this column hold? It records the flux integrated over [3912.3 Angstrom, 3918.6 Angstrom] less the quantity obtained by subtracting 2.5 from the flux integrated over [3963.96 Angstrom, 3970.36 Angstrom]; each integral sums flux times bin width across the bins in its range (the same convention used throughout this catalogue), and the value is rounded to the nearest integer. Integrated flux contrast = 32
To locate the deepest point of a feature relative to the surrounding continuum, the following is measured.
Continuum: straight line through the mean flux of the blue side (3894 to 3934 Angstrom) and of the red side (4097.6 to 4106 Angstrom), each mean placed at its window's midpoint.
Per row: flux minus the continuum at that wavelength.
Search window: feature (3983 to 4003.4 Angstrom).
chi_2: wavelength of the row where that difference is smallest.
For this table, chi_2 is 3986.39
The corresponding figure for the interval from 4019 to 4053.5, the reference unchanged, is 4047.43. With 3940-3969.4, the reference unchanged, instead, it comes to 3968.98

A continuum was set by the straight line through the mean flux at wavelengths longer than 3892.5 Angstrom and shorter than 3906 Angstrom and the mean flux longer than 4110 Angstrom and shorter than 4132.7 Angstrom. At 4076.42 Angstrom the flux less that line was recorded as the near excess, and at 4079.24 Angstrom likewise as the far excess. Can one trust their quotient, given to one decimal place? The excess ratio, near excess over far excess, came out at 1.3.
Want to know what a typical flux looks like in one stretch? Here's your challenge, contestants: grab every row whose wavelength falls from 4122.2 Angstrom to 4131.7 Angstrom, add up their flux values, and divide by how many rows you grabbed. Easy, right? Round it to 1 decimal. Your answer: 11.1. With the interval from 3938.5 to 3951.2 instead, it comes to 6.8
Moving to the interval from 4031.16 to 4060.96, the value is 11.1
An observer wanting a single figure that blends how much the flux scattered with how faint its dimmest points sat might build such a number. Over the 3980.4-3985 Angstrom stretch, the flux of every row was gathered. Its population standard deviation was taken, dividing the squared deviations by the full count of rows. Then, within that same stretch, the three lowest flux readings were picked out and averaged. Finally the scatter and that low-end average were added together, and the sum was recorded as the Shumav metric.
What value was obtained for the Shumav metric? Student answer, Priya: 10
